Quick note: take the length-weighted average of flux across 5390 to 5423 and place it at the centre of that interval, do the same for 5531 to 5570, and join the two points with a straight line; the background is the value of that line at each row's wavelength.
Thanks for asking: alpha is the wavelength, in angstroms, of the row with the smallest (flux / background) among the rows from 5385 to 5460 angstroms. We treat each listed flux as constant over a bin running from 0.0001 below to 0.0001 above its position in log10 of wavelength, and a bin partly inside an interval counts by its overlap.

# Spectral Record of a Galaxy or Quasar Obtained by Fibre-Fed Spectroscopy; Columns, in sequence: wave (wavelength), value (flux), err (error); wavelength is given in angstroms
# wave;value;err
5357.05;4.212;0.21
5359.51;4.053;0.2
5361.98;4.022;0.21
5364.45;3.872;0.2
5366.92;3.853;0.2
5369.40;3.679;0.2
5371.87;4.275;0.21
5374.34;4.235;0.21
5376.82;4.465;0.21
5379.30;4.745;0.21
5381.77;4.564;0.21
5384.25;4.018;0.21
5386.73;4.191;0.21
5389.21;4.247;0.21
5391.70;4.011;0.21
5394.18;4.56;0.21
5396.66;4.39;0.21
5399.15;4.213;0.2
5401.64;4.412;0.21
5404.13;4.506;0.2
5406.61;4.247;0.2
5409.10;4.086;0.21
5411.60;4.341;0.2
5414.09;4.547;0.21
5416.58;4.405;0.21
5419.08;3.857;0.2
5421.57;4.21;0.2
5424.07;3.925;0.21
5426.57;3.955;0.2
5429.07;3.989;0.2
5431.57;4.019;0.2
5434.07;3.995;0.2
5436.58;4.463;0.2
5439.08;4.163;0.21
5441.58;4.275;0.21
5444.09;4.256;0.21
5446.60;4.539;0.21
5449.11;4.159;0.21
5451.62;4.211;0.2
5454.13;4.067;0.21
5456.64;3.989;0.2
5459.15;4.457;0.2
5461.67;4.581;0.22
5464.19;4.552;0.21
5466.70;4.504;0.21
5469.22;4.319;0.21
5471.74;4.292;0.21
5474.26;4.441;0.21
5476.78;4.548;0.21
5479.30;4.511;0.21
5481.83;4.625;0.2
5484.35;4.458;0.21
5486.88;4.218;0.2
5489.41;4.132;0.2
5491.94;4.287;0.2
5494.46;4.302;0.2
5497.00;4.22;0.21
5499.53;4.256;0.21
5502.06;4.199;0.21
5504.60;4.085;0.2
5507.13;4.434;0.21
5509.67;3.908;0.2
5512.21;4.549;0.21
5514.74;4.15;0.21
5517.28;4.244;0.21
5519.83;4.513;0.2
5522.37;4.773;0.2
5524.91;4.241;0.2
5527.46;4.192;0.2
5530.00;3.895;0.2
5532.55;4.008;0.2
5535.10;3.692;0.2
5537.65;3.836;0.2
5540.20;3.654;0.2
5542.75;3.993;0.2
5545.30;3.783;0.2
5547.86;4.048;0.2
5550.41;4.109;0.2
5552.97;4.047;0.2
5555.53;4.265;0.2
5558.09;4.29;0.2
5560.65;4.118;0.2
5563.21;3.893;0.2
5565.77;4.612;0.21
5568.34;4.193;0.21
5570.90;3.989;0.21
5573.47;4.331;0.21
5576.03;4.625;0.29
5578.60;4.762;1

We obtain 5419.08 angstroms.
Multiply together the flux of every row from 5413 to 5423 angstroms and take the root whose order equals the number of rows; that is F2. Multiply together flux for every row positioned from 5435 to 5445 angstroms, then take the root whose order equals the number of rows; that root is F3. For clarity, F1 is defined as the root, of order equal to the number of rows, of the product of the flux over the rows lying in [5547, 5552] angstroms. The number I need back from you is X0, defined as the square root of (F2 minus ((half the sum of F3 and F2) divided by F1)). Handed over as 1.79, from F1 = 4.08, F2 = 4.25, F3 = 4.29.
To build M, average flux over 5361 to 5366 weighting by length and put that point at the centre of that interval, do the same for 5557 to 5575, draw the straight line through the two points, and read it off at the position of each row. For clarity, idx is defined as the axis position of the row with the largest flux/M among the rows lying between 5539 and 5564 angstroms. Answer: 5558.09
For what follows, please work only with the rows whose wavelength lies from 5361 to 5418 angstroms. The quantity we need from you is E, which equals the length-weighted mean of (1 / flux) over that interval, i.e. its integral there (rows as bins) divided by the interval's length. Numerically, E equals 0.236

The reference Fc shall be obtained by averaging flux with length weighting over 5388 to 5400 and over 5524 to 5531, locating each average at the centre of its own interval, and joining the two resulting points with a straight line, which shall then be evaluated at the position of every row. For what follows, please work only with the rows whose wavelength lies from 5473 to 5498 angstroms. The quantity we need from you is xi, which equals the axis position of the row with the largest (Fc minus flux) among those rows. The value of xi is 5489.41 angstroms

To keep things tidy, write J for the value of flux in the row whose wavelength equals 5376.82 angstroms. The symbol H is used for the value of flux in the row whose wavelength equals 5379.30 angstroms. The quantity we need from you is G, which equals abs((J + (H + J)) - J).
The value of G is 9.2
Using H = 4.745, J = 4.465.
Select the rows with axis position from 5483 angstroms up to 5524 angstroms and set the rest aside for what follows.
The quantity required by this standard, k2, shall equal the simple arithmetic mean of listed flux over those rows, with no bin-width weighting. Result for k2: 4.30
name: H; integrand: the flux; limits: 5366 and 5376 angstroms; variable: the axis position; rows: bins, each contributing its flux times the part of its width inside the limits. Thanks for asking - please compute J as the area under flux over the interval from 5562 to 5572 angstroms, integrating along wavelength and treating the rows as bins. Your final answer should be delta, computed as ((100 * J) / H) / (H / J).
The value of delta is 107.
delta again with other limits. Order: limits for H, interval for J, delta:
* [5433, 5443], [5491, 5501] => 102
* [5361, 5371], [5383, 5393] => 113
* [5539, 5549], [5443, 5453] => 123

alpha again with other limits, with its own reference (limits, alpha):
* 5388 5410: 5391.70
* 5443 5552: 5540.20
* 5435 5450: 5439.08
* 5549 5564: 5563.21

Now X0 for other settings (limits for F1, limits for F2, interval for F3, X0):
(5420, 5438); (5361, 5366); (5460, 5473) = 1.71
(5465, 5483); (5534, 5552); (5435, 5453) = 1.72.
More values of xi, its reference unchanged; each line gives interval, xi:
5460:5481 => 5471.74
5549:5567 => 5563.21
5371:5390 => 5384.25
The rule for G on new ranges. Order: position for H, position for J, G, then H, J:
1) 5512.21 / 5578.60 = 9.3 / 4.549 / 4.762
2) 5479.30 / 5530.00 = 8.4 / 4.511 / 3.895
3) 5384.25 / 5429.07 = 8.0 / 4.018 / 3.989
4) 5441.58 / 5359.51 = 8.3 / 4.275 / 4.053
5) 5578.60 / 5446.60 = 9.3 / 4.762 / 4.539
